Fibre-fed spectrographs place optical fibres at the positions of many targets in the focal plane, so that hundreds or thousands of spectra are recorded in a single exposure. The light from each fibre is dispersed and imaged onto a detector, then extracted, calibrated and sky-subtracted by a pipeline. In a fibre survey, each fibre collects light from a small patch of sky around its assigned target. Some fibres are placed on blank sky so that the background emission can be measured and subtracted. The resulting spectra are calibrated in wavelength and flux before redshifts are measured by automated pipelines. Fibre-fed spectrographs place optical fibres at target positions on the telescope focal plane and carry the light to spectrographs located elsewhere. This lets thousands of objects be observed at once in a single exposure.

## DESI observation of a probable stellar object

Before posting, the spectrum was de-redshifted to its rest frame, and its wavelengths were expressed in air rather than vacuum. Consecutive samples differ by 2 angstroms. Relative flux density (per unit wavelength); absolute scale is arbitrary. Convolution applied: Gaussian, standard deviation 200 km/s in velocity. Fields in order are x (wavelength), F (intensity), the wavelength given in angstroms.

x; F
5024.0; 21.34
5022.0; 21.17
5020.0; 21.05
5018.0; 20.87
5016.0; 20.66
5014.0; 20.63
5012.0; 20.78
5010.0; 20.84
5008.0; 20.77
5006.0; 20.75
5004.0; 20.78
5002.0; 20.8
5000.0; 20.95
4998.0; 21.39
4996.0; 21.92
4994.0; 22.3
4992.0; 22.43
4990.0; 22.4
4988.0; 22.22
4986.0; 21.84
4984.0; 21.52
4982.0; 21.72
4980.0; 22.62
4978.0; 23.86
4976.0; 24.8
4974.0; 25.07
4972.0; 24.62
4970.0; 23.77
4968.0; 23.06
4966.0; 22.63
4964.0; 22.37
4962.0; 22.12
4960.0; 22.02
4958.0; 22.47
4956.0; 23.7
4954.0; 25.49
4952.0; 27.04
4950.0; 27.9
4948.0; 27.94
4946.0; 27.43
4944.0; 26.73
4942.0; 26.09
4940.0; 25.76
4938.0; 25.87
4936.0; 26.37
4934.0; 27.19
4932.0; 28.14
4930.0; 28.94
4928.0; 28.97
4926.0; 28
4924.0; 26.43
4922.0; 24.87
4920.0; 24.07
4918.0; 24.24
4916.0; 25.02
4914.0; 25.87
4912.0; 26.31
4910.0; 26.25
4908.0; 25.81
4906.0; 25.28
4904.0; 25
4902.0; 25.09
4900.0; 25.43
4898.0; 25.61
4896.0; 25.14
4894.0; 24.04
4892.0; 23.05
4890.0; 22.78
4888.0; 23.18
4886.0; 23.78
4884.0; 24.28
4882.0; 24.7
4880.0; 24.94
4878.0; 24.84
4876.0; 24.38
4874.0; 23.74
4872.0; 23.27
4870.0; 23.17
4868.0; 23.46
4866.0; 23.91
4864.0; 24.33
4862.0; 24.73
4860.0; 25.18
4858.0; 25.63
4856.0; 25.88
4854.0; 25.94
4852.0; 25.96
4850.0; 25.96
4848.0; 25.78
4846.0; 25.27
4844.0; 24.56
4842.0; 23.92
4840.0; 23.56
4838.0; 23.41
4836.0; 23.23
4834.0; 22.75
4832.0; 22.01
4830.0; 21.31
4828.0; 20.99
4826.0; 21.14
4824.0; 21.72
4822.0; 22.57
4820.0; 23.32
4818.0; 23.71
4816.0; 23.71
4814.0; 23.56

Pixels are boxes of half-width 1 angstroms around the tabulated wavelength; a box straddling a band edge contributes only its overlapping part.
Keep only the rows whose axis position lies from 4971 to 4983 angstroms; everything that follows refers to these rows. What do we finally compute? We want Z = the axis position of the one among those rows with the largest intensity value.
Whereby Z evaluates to 4974.0 angstroms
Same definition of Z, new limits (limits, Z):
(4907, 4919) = 4912.0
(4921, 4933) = 4928.0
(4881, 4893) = 4882.0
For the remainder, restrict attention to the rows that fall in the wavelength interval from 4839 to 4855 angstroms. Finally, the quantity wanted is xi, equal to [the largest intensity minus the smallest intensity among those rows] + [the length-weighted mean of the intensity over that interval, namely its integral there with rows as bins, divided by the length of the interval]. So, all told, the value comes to 28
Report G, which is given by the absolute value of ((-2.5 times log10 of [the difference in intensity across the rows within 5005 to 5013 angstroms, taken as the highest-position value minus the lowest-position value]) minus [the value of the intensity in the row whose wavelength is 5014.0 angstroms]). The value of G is 17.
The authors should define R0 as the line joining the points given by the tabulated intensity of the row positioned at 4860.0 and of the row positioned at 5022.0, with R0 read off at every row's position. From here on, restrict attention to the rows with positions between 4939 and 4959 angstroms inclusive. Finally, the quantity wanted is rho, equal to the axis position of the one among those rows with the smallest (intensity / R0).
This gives 4958.0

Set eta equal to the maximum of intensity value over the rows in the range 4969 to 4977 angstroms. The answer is 25.07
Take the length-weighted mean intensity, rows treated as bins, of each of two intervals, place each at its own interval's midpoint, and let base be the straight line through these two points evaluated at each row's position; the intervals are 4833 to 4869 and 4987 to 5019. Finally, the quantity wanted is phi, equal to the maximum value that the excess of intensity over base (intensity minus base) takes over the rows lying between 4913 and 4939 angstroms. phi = 6.0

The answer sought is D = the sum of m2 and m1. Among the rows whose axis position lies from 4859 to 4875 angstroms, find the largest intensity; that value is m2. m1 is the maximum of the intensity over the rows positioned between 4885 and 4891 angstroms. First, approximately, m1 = 23.78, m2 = 25.18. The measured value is 49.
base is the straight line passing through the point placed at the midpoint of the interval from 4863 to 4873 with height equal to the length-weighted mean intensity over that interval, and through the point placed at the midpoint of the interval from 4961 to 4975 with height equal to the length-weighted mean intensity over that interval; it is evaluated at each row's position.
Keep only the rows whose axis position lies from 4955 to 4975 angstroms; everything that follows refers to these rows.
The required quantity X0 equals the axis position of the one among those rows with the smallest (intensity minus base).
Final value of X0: 4960.0 angstroms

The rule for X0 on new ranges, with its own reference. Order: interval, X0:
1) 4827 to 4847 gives 4828.0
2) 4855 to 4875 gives 4870.0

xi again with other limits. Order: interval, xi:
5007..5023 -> 21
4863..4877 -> 25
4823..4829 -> 22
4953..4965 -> 26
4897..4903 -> 26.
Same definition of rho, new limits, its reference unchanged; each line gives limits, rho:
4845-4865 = 4864.0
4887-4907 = 4890.0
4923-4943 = 4940.0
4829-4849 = 4830.0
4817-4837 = 4828.0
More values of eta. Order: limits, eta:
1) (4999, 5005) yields 20.95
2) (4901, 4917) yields 26.31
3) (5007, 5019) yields 20.87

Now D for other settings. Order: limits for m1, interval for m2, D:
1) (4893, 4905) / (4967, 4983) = 51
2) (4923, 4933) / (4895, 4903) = 55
